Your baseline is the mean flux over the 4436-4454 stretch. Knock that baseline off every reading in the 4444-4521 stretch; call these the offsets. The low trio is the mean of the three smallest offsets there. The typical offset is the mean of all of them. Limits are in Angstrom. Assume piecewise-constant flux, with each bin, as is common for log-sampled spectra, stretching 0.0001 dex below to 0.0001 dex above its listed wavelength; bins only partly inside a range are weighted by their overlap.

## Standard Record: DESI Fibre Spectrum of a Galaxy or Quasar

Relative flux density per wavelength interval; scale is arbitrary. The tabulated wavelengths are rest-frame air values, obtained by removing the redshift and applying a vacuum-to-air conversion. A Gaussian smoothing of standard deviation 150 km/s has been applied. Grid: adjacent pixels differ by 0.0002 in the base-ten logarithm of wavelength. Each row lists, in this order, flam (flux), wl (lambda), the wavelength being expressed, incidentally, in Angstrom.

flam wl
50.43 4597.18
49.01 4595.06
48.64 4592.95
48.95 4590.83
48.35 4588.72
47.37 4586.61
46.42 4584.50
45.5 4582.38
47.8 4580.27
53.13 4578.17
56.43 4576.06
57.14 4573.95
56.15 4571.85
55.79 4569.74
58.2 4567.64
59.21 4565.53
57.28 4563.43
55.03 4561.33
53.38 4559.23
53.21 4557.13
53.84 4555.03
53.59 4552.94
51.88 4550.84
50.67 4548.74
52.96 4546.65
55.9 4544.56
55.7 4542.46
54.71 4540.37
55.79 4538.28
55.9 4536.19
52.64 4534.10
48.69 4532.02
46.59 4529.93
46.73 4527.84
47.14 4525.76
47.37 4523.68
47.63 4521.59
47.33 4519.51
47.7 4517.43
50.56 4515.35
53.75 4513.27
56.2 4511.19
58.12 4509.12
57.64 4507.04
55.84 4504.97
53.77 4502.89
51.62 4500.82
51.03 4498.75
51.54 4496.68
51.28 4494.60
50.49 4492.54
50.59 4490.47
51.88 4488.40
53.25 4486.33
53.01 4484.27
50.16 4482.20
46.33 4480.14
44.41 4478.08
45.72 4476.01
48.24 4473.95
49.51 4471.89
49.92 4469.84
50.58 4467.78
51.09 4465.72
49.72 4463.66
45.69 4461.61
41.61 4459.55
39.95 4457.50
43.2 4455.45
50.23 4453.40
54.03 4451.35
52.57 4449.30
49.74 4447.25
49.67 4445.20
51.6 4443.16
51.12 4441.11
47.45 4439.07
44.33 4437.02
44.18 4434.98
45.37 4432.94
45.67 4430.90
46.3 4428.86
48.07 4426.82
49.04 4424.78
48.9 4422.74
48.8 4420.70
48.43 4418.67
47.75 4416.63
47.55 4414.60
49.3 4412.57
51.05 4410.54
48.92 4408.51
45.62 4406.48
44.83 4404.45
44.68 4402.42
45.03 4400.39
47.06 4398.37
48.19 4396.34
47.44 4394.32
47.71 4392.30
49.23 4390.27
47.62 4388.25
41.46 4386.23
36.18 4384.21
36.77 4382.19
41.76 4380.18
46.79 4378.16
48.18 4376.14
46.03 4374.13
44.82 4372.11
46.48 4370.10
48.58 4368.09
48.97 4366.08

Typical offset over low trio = -0.02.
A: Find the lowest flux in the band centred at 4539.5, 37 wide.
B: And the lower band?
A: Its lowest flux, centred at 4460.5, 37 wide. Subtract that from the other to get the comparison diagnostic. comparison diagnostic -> 7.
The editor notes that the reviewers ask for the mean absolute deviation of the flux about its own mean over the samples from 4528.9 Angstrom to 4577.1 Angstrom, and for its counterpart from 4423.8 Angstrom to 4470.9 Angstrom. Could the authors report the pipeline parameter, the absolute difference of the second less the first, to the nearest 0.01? 0.75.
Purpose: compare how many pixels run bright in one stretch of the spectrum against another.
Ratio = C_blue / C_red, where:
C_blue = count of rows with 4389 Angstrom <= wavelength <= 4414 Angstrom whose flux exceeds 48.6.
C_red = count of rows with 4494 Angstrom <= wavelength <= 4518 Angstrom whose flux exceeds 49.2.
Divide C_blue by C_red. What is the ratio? 0.36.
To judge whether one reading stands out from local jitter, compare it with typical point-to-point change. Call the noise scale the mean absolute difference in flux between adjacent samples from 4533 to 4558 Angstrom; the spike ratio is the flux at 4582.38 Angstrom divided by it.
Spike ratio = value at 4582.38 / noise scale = 34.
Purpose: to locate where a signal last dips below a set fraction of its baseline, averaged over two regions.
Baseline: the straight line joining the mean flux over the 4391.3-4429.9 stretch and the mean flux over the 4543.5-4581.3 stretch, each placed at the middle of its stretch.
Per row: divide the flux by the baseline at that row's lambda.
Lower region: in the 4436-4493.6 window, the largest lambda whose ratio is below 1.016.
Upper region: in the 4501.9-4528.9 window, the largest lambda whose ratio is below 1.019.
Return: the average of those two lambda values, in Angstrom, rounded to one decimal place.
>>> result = 4510.2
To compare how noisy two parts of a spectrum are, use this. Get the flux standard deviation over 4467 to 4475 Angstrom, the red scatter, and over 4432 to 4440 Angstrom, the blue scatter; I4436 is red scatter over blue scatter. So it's 0.65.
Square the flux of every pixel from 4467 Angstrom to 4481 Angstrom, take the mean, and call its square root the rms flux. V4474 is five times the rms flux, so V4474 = 239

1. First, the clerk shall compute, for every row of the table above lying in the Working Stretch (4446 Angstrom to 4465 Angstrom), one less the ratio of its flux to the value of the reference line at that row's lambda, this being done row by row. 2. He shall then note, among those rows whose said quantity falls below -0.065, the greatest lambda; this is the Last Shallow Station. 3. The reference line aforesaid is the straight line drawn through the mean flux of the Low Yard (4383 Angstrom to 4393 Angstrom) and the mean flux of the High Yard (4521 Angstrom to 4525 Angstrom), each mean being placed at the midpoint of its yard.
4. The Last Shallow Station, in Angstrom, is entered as 4463.66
